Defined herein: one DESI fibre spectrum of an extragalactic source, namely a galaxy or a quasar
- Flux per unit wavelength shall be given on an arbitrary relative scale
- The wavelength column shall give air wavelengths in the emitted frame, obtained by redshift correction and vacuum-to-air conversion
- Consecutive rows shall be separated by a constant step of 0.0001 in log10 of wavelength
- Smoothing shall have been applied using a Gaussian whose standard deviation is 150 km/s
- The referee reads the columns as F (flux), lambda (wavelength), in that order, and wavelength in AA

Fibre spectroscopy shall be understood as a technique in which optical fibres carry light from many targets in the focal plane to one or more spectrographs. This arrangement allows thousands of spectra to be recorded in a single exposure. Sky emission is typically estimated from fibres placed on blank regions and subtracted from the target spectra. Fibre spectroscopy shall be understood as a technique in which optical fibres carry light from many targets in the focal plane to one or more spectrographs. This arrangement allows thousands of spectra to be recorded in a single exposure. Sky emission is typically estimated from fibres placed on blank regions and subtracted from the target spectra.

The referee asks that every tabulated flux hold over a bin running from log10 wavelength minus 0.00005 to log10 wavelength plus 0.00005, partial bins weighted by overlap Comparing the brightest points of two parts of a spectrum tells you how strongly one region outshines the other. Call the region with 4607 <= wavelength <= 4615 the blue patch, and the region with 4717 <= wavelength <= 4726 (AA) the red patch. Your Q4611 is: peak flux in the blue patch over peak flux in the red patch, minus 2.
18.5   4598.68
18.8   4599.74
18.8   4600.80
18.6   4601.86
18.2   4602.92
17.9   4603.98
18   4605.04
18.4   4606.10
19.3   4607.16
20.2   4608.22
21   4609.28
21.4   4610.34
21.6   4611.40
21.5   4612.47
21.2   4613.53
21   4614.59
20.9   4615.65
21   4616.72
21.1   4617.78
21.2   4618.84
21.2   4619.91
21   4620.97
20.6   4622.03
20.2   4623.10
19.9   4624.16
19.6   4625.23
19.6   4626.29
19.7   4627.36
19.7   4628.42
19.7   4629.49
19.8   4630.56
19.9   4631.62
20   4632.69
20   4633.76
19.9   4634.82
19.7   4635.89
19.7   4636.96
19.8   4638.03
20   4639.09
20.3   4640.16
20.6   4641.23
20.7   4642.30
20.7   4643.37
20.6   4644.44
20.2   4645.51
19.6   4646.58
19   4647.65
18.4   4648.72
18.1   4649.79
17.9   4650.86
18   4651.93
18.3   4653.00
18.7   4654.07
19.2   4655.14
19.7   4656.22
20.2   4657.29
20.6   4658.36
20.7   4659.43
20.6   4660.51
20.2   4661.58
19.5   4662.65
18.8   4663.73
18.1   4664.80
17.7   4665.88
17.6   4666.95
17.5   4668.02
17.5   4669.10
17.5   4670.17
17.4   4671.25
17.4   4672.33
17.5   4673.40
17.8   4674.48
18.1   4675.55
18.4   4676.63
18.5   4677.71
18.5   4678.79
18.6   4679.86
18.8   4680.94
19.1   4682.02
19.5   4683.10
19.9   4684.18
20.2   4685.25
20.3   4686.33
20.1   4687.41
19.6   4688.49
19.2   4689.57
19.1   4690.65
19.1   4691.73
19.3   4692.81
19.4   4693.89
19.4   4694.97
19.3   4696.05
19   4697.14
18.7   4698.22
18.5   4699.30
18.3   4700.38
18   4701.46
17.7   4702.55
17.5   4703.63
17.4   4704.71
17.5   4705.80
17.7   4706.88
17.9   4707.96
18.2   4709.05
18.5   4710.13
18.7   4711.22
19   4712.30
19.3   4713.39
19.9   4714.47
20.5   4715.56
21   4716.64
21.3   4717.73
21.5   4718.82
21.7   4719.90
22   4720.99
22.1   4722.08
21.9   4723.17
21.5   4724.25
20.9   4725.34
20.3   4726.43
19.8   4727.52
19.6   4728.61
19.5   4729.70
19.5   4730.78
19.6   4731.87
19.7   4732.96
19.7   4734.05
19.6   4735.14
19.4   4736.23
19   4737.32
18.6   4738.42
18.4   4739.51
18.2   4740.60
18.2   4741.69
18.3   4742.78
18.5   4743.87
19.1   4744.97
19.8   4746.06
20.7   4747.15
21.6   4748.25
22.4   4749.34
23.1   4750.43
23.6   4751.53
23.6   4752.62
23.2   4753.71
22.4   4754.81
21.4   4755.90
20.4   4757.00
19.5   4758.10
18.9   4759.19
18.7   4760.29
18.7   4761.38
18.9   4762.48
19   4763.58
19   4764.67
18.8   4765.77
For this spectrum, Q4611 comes -1.02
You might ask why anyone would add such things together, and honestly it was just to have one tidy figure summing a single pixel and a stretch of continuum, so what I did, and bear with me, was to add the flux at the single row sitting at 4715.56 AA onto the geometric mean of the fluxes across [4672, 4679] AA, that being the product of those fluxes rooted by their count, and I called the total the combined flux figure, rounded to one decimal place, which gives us 38.5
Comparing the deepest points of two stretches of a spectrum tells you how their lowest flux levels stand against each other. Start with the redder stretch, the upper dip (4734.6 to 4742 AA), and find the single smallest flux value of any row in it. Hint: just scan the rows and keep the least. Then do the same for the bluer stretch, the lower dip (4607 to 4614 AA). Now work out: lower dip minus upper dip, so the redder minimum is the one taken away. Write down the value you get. 1.1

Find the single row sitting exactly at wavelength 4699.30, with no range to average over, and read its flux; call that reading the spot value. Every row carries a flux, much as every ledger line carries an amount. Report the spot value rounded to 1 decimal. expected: 18.5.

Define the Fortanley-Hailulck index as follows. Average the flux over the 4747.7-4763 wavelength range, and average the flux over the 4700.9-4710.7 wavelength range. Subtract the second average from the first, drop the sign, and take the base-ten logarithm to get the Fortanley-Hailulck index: 0.5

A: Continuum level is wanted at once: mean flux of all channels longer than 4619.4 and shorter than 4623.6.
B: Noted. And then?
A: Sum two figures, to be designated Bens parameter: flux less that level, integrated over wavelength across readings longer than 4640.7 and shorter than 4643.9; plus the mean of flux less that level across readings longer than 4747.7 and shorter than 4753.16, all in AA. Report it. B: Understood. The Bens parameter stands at 1.8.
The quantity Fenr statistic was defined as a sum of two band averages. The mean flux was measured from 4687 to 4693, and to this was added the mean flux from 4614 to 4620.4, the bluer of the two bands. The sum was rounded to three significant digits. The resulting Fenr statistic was 40.5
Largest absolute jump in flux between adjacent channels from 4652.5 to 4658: 0.50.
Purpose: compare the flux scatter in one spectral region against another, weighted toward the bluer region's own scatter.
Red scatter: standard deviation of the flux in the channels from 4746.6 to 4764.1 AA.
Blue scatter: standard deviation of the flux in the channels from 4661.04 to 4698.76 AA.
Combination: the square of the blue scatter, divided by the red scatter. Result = 0.4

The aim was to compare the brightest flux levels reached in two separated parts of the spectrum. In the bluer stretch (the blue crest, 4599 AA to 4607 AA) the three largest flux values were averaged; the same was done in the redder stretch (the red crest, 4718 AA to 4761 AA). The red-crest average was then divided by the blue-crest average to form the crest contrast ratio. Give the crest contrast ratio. 1.25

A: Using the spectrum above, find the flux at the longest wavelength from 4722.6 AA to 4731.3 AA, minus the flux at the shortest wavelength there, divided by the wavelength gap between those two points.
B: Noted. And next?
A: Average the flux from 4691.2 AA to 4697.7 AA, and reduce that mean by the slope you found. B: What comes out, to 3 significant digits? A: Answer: 19.6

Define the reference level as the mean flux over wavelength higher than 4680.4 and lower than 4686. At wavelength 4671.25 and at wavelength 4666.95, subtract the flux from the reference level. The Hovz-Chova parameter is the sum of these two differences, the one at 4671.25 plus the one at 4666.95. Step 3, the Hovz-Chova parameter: 4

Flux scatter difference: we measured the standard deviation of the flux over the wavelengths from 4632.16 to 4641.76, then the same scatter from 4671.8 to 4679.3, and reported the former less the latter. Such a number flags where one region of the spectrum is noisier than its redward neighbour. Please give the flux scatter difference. -0.2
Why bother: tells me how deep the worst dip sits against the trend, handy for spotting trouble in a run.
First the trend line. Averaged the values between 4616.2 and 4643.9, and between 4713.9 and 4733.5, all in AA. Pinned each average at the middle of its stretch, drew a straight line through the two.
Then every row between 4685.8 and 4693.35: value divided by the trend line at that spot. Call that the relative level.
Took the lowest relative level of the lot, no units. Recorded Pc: 0.93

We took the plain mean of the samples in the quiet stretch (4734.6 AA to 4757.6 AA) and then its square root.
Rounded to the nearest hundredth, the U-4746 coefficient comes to 4.52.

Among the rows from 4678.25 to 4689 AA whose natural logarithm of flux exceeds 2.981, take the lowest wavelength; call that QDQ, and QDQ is 4684.18 AA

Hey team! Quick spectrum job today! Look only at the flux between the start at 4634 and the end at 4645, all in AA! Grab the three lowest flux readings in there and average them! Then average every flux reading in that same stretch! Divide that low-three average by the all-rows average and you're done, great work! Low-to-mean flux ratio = 0.977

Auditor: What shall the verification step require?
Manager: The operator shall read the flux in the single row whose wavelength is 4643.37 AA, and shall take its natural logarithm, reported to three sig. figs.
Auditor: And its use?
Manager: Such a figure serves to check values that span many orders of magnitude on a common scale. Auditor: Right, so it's 3.03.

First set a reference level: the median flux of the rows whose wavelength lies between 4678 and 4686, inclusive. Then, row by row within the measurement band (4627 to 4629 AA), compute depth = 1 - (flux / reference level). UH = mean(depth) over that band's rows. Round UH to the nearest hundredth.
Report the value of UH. -0.03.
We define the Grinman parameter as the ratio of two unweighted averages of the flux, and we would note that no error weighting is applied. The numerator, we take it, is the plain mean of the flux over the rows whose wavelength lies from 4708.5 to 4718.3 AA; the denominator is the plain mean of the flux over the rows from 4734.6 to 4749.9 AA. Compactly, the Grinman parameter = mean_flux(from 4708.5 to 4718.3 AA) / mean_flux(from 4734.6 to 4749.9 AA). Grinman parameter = 1.01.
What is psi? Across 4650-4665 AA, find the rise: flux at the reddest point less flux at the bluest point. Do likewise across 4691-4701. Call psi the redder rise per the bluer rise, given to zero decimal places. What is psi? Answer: -4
